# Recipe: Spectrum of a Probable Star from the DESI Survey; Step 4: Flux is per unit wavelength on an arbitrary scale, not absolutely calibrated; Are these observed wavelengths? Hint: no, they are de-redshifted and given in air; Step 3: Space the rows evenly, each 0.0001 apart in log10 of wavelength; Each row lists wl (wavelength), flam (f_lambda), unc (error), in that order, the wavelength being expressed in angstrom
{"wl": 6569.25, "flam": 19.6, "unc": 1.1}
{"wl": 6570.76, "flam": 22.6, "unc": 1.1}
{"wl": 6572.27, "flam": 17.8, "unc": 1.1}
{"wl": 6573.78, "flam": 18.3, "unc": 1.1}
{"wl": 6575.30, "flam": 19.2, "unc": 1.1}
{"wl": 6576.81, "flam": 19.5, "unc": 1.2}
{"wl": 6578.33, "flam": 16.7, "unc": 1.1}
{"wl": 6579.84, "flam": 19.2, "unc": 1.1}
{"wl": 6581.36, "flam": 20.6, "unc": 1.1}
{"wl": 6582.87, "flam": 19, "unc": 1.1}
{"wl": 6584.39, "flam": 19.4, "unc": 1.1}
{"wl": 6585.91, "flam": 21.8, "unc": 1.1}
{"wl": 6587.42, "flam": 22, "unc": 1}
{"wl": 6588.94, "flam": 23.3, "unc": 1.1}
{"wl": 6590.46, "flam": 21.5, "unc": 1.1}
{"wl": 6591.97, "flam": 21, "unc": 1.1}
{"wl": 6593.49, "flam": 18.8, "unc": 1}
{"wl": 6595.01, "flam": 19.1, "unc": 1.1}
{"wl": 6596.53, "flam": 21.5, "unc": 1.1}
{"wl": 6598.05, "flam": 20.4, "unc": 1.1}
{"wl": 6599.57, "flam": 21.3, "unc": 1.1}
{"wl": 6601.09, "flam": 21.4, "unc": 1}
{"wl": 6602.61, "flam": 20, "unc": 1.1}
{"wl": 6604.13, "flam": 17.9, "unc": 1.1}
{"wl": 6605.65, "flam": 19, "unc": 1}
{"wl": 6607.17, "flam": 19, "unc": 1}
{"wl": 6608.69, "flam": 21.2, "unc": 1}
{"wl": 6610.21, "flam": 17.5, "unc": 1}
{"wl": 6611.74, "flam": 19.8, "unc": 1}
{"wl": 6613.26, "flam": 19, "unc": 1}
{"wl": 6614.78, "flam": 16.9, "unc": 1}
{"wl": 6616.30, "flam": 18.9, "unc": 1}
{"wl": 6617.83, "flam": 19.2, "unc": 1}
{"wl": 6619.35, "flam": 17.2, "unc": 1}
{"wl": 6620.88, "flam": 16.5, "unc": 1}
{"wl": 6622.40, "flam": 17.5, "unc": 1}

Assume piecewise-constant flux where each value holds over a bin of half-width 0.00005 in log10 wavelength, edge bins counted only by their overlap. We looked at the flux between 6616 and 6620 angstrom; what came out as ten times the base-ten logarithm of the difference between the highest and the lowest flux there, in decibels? 3.0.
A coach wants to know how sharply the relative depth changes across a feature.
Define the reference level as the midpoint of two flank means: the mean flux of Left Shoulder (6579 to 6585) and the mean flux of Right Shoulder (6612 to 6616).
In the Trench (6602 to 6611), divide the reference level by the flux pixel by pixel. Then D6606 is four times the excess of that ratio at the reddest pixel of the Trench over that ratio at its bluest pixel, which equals 0.54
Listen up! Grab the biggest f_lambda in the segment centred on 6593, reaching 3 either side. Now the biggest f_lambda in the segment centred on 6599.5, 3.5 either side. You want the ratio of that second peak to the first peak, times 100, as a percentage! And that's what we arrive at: 100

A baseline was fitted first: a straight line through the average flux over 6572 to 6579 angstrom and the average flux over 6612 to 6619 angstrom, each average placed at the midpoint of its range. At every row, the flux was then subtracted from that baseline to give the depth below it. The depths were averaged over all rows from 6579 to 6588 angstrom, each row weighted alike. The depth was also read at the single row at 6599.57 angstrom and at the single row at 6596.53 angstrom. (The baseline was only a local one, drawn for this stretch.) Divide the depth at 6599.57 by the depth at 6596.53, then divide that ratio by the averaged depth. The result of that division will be -0.5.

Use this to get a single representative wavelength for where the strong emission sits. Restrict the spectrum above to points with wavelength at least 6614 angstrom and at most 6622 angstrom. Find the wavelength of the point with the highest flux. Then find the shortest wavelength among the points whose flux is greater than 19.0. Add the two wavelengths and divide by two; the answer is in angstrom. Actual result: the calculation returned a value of 6617.8 angstrom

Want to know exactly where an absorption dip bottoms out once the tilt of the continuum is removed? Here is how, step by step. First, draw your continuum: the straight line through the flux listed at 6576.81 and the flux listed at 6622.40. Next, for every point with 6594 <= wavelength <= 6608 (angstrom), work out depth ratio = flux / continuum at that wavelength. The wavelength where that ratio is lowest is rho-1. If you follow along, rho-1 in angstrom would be 6604.13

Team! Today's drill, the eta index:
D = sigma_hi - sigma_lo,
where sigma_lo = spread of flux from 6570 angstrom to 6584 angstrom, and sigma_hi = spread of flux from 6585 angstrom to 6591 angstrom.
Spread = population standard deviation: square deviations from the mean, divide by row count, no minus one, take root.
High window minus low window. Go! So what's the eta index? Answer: -0.9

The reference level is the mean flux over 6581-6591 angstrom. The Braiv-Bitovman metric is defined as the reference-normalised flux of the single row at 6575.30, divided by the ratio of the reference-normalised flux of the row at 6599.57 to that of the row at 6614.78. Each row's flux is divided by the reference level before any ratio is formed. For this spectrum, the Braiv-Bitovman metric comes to 0.72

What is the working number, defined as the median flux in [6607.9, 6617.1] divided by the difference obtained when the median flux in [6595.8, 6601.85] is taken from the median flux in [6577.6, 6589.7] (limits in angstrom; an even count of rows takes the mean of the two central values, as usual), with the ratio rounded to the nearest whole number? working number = -14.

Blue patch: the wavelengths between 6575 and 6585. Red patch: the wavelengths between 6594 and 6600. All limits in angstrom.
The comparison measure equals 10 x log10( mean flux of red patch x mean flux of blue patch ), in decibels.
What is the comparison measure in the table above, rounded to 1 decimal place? 25.9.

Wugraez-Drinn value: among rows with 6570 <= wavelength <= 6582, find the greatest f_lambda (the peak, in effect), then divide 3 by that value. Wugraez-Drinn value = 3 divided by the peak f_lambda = 0.133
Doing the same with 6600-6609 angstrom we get 0.140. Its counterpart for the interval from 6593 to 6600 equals 0.140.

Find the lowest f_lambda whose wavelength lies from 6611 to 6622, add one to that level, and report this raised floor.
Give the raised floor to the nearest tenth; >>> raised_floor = 17.5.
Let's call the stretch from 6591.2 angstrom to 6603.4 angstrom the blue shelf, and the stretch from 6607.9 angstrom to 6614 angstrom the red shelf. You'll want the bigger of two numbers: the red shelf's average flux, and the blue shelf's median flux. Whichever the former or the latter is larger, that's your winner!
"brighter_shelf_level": 20.7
